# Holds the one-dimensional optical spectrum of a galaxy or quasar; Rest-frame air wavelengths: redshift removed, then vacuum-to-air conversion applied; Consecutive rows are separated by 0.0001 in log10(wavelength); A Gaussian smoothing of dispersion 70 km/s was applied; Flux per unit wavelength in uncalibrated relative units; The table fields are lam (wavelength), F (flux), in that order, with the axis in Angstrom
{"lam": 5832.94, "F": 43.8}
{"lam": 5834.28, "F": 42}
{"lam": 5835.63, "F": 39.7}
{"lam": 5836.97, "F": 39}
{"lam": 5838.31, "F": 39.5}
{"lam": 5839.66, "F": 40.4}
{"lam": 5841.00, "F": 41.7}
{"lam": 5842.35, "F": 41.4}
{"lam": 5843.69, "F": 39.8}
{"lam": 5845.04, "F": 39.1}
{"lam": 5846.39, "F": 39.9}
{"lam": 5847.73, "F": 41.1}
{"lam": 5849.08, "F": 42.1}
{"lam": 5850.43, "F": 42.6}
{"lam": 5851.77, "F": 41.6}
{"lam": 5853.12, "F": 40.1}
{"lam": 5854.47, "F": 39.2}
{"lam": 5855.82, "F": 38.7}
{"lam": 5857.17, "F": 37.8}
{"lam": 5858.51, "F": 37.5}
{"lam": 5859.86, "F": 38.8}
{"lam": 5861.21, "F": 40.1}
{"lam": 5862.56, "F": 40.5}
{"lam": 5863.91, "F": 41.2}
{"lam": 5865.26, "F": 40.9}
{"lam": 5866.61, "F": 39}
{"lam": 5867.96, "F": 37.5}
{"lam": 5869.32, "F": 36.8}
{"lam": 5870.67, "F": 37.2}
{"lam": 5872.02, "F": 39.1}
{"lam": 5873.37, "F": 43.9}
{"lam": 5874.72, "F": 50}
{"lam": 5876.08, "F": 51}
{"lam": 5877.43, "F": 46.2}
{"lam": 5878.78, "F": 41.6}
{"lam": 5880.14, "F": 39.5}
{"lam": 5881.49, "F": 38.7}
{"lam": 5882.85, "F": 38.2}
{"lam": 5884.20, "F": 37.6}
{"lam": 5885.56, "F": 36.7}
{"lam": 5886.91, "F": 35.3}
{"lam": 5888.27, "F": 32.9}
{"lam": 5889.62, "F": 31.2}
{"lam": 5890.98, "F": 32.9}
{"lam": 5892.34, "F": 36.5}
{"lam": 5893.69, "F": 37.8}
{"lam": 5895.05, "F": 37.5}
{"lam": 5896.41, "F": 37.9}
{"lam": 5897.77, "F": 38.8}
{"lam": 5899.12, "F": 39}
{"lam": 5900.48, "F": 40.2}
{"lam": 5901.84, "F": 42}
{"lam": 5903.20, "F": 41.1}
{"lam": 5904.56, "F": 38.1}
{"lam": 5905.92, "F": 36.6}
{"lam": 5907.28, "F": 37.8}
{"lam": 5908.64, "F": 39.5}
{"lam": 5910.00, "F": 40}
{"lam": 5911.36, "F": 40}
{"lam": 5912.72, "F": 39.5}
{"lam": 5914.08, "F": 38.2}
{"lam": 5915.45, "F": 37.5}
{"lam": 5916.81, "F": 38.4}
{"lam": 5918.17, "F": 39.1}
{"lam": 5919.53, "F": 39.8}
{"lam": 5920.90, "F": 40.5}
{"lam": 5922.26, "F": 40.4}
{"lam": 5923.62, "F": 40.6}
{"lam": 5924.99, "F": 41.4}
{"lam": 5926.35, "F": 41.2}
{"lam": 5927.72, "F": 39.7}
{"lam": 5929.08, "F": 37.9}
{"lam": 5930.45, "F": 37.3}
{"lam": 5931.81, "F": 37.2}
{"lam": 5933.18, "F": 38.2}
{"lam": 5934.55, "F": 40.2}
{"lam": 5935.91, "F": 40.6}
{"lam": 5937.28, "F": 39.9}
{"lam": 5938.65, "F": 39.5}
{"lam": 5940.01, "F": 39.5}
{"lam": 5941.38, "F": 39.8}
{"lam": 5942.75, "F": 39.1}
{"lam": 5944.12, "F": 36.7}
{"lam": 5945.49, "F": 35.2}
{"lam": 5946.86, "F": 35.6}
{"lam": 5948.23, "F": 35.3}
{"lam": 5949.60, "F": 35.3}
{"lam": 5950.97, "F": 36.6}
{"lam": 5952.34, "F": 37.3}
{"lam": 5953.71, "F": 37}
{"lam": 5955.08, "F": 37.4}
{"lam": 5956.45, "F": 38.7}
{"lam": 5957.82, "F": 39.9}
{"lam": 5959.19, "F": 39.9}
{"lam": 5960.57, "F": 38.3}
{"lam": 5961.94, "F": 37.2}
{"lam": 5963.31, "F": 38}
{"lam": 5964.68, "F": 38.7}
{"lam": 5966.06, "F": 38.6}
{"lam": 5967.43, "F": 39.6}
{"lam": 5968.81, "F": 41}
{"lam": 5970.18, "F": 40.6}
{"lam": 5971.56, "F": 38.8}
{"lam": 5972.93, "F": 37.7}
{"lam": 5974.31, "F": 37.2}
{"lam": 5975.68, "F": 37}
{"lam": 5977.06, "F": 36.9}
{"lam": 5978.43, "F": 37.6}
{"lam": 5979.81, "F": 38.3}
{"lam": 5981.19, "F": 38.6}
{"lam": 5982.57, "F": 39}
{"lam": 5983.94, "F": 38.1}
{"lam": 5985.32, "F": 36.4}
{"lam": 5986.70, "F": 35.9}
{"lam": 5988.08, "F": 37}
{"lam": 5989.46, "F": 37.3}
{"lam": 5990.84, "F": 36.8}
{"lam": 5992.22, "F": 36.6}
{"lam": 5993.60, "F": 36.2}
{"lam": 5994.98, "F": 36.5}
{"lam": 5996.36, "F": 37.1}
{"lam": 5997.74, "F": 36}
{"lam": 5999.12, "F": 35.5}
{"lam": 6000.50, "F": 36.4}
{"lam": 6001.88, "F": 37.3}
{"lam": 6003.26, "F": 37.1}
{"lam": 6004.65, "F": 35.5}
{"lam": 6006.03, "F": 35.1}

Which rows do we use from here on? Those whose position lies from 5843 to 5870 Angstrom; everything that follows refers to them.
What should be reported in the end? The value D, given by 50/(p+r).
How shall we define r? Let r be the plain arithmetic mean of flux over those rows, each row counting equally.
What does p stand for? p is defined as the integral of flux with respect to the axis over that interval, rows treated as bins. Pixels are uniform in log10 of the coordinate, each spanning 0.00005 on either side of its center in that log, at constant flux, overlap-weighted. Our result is 0.0450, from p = 1072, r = 39.7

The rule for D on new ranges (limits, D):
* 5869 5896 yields 0.0457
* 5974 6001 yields 0.0482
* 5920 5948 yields 0.0443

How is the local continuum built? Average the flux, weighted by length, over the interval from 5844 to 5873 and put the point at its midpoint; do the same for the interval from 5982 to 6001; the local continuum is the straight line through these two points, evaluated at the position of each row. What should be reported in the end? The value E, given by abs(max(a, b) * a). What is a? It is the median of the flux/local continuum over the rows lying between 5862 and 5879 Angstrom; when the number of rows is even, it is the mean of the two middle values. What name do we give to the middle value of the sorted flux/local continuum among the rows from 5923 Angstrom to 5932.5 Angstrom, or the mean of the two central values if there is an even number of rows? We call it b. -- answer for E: 1.08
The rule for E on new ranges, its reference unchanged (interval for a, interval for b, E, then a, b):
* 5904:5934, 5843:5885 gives 1.05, 1.02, 1.00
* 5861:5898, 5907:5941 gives 1.02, 0.98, 1.04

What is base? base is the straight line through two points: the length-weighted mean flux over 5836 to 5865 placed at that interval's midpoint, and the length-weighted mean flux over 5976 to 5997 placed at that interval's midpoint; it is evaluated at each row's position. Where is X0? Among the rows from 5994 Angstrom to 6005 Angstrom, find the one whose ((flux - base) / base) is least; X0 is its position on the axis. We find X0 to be 5999.12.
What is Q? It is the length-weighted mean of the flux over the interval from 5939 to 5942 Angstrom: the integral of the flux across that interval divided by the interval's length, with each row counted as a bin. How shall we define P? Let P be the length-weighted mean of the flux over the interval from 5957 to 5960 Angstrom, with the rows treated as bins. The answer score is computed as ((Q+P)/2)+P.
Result 79.4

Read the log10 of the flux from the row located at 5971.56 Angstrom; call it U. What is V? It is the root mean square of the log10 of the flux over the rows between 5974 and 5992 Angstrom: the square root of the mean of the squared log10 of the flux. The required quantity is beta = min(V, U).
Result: 1.57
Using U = 1.59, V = 1.57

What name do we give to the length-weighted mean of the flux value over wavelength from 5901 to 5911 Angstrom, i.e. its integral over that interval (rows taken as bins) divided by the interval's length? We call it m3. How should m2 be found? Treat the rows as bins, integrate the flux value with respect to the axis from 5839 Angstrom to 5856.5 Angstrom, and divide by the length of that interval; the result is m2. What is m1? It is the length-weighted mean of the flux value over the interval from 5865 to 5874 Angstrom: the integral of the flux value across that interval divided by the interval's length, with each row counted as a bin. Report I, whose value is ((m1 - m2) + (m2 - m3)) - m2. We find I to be -40.8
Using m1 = 39.1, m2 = 40.6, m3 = 39.3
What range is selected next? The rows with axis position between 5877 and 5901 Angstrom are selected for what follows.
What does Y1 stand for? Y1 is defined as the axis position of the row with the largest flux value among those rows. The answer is 5877.43 Angstrom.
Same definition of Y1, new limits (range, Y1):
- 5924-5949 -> 5924.99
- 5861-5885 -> 5876.08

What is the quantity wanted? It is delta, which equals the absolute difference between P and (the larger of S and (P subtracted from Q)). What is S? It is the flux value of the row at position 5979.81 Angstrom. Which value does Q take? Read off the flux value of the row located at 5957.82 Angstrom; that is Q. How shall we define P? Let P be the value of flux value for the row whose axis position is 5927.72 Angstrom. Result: 1.4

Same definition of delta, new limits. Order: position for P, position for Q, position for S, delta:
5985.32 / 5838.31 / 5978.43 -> 1.2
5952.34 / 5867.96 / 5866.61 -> 1.7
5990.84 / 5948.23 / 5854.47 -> 2.4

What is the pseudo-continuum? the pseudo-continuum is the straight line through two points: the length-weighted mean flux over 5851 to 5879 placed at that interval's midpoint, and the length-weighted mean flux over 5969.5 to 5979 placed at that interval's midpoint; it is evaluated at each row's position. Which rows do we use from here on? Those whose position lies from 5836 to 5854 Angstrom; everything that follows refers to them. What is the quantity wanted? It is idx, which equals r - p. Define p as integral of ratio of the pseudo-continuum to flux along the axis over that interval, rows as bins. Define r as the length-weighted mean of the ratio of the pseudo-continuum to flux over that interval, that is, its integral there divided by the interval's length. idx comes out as -17.4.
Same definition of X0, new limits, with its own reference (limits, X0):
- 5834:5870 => 5869.32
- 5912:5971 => 5945.49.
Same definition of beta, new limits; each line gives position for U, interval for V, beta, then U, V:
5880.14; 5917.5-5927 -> 1.60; 1.60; 1.61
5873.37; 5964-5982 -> 1.59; 1.64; 1.59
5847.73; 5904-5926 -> 1.59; 1.61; 1.59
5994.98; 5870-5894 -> 1.56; 1.56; 1.59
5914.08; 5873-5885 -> 1.58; 1.58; 1.63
